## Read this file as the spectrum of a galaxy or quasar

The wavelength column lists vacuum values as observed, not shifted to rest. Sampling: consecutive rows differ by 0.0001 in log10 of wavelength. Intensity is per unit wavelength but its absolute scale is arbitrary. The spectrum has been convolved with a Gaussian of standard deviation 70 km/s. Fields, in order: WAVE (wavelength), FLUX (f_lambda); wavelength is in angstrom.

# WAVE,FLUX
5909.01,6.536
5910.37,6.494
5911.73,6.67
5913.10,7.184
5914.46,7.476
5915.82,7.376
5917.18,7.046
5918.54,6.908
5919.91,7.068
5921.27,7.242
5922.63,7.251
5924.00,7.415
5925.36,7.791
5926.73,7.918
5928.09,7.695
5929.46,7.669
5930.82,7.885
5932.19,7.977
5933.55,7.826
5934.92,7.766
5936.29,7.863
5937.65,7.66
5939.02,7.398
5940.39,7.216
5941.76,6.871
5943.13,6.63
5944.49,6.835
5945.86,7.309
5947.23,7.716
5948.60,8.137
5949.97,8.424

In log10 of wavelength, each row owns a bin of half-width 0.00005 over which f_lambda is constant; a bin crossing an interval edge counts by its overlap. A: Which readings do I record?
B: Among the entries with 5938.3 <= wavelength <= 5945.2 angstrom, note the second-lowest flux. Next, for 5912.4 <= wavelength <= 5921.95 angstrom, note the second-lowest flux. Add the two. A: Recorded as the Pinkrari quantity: 13.9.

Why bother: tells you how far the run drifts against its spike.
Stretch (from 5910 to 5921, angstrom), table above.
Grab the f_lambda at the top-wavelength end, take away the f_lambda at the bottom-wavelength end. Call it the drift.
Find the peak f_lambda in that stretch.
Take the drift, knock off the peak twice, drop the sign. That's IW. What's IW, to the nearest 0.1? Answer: 14.4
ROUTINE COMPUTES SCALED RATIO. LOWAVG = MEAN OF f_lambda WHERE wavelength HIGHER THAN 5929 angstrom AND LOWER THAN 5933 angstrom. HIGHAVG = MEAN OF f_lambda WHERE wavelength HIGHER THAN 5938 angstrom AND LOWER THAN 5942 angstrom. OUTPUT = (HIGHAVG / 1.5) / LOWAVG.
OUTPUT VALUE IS 0.61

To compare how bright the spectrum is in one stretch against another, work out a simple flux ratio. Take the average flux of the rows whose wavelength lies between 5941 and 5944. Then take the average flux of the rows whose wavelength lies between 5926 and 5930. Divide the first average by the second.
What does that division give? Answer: 0.87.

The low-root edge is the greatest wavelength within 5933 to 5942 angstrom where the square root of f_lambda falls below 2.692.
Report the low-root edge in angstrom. 5941.76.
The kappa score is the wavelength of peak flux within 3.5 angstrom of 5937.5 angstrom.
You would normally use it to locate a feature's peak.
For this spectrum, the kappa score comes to 5936.29 angstrom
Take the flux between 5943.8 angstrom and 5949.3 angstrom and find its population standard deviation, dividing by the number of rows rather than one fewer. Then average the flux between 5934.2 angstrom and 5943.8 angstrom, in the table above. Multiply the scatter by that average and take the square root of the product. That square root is 1.88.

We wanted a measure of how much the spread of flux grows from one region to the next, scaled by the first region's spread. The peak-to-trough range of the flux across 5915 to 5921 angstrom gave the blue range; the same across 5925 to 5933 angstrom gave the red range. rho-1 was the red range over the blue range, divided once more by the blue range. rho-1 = 1.4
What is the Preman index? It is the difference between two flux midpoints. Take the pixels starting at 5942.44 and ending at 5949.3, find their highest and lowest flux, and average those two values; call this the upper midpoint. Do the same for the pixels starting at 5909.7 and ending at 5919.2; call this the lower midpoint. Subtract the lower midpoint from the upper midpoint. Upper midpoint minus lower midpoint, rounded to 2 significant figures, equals 0.40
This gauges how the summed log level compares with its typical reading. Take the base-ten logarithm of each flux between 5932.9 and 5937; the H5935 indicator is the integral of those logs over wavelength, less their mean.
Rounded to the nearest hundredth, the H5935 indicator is 2.77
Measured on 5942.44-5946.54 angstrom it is 2.61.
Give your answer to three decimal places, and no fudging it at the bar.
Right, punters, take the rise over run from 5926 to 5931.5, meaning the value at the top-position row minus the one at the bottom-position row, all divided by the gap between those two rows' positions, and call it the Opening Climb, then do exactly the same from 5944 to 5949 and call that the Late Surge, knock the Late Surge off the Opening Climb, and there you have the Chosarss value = -0.325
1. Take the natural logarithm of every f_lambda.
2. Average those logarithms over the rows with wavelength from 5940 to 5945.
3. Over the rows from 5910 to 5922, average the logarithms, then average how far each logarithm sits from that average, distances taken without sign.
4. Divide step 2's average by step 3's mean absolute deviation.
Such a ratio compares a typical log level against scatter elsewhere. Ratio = 56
